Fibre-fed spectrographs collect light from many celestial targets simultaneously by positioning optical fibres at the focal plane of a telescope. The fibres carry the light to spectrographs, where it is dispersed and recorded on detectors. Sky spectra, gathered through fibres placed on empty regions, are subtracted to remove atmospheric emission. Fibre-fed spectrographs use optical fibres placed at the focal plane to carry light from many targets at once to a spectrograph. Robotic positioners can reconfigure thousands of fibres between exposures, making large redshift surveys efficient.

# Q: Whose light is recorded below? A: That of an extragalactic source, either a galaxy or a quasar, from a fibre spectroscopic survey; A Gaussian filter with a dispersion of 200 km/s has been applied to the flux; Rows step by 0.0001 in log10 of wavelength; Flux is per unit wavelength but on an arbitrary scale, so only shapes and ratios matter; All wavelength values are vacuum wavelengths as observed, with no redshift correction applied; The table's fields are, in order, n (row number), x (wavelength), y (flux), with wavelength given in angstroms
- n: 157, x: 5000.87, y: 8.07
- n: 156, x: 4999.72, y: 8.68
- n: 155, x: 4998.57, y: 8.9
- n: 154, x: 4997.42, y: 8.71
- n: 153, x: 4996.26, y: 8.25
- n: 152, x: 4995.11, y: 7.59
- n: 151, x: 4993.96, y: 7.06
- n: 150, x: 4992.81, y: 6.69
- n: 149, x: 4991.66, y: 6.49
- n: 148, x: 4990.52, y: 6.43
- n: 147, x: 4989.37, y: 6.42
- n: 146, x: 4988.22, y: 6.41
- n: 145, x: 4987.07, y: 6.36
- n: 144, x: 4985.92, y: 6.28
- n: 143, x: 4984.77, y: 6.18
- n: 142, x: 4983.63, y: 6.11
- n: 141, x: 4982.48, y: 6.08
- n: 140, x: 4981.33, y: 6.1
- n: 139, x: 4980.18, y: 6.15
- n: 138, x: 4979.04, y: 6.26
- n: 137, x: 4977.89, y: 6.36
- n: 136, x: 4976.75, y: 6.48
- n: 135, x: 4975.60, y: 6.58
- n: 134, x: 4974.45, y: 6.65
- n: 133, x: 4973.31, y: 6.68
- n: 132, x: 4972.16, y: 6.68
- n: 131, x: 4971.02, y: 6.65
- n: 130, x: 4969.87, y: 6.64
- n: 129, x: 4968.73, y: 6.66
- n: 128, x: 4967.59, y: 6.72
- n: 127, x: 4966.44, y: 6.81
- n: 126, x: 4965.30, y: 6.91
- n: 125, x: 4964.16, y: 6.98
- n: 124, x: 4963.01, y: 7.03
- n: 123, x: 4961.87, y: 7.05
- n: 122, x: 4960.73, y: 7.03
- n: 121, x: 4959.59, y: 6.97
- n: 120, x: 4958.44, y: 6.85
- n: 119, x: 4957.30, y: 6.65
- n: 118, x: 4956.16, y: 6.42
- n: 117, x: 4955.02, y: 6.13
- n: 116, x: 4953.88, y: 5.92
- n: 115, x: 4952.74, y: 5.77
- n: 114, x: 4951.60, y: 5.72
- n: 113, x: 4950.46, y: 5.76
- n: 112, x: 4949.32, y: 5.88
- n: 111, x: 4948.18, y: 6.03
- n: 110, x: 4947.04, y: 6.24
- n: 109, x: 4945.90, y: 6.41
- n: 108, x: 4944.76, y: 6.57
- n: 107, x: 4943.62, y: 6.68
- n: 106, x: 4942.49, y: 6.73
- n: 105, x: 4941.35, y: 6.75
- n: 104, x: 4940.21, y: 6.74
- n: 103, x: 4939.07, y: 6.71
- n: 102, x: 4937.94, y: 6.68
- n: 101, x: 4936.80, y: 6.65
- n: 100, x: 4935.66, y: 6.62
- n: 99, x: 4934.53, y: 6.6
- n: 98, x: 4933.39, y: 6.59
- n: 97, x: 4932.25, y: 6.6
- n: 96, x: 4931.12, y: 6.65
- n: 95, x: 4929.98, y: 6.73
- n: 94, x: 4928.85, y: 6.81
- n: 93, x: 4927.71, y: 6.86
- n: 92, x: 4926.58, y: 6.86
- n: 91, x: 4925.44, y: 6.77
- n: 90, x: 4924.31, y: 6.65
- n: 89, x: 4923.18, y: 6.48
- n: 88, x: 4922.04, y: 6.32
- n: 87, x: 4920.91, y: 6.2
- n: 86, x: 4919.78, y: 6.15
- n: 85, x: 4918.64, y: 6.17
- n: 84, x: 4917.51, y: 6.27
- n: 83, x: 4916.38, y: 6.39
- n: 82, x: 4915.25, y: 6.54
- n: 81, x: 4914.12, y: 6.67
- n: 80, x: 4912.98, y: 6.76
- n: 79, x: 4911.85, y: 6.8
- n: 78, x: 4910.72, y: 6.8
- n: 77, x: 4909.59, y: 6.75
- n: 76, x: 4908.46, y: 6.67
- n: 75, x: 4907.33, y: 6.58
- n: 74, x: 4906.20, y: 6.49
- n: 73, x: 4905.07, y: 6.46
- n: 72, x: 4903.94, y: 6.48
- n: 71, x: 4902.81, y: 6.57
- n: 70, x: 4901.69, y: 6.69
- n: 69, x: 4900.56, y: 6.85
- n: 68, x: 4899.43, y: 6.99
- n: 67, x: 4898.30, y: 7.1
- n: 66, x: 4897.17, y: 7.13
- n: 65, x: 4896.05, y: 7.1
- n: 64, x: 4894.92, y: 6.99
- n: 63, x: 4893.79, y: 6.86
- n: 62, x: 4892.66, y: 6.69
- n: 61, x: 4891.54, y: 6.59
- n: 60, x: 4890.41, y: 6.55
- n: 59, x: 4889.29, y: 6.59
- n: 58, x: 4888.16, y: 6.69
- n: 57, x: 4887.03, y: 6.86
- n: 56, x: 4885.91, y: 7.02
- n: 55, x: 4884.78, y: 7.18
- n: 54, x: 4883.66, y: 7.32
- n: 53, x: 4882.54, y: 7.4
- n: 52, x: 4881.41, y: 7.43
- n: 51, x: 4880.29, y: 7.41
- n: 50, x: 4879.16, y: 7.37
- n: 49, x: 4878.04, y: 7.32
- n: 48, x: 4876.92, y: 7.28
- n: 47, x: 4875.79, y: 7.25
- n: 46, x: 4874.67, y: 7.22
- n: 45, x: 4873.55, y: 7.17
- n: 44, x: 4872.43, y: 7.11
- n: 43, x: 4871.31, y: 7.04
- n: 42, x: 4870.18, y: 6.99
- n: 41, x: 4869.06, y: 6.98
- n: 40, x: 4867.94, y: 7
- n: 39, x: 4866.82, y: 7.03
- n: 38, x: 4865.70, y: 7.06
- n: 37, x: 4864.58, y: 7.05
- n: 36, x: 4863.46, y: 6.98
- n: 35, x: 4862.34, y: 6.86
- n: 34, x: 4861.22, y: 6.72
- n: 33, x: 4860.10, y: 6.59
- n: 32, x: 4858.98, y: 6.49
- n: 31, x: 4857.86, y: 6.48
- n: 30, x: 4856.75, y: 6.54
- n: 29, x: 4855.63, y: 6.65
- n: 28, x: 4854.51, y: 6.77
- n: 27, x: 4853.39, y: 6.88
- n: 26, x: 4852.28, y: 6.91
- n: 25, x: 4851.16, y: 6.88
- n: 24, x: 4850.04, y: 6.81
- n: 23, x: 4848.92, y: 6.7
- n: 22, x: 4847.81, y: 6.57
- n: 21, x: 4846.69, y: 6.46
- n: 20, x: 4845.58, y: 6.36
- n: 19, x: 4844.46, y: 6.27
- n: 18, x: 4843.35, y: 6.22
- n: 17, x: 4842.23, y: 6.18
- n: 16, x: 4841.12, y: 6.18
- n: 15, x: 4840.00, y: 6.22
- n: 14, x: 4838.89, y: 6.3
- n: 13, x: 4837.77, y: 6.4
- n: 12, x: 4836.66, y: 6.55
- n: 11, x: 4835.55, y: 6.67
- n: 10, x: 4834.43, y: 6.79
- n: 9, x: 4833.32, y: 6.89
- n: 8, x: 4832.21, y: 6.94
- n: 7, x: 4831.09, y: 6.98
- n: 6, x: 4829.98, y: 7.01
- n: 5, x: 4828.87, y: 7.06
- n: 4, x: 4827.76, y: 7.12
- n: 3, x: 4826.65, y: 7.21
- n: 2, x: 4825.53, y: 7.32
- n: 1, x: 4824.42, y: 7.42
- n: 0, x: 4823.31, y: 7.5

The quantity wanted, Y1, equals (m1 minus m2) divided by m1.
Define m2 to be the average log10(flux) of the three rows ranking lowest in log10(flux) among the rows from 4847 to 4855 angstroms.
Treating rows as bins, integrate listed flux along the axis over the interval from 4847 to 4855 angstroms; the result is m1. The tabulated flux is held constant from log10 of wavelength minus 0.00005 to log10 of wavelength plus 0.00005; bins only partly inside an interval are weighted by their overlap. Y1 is 0.985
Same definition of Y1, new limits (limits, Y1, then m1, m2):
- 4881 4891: 0.988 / 70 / 0.820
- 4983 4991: 0.984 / 50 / 0.792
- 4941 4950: 0.986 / 58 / 0.782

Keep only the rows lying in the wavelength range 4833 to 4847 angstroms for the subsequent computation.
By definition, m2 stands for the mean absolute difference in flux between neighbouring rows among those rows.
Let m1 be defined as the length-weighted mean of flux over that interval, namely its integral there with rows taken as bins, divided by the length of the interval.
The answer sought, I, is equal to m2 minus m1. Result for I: -6.33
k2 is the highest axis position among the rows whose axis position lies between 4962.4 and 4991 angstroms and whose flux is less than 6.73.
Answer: 4990.52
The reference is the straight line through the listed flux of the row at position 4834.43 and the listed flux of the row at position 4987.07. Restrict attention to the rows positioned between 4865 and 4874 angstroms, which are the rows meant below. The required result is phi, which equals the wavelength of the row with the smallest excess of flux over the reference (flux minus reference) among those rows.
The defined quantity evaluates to 4869.06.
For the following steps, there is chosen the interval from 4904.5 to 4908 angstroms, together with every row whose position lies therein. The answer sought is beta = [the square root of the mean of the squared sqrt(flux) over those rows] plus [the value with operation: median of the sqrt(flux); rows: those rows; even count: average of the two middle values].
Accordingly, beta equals 5.1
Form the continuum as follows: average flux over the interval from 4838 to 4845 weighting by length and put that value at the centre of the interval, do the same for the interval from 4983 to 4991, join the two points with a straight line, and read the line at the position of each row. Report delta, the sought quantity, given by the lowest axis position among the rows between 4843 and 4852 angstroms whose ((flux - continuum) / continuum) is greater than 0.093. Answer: 4851.16 angstroms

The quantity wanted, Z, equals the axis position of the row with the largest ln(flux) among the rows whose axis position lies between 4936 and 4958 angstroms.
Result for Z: 4941.35 angstroms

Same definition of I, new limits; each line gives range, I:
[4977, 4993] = -6.24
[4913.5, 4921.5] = -6.25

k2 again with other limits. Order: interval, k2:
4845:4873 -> 4861.22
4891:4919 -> 4918.64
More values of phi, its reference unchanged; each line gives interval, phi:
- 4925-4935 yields 4933.39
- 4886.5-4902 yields 4890.41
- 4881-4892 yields 4890.41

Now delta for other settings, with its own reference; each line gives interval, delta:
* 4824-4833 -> 4824.42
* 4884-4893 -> 4884.78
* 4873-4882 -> 4873.55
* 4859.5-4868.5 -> 4862.34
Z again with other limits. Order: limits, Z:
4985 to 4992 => 4991.66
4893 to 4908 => 4897.17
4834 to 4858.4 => 4852.28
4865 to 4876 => 4875.79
